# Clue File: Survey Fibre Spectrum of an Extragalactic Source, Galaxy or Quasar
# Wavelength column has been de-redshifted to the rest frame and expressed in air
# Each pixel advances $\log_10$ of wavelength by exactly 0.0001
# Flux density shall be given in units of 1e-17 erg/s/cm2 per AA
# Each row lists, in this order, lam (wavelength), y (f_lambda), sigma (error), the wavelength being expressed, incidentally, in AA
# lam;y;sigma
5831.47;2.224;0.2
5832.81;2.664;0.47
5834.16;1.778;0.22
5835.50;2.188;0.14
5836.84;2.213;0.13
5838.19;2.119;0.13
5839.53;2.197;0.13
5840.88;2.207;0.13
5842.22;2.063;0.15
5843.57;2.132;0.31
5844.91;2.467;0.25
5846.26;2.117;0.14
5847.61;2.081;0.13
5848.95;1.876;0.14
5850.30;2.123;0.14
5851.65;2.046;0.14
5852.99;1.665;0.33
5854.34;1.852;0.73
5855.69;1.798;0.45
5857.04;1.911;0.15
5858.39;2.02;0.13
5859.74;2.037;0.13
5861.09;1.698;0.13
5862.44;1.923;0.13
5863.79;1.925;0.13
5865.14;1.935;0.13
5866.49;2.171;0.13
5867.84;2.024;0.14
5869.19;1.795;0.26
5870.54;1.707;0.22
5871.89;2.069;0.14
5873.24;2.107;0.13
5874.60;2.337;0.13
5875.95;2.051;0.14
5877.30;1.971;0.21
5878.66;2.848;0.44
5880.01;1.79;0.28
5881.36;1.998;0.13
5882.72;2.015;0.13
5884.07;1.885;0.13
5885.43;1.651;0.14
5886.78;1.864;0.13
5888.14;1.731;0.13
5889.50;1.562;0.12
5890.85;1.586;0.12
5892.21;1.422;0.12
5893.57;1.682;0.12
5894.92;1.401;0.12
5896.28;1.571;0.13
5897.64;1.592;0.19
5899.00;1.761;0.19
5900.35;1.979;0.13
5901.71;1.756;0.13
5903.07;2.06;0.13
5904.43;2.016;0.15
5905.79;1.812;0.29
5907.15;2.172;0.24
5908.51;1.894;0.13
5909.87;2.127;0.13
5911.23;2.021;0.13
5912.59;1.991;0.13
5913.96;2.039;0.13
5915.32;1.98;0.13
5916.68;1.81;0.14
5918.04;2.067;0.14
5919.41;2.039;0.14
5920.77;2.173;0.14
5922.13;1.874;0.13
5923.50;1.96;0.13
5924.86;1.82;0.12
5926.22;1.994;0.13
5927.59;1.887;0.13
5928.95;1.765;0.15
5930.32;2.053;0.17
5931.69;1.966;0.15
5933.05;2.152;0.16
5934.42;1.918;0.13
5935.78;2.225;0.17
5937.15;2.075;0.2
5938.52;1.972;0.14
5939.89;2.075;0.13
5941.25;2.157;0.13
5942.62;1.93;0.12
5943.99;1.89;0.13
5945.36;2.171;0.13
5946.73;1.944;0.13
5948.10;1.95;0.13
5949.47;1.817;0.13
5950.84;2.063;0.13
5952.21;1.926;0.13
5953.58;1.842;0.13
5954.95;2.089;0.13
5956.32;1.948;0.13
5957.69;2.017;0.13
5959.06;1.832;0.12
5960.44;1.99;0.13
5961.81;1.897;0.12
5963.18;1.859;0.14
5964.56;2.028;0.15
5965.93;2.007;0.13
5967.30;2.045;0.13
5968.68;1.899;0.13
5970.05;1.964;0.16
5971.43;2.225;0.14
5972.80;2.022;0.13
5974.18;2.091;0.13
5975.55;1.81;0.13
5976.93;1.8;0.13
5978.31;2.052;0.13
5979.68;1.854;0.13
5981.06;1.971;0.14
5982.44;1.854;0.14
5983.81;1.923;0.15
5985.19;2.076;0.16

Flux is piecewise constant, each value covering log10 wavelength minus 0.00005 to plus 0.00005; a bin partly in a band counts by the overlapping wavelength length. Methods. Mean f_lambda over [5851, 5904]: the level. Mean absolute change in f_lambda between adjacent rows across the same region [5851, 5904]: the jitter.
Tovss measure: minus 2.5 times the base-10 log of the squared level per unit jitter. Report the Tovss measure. -3.06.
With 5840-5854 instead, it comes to -3.31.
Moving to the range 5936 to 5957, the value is -3.58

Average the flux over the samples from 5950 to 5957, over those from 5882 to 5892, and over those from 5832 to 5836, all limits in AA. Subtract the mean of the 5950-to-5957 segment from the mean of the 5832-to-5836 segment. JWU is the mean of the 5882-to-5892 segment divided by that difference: 7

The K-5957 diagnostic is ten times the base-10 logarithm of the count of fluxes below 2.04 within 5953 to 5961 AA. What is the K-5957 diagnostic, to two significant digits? 7.0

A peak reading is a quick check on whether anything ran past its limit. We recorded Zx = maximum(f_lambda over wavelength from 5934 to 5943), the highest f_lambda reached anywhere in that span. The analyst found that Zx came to 2.225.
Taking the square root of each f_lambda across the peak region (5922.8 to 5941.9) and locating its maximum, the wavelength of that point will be 5935.78 AA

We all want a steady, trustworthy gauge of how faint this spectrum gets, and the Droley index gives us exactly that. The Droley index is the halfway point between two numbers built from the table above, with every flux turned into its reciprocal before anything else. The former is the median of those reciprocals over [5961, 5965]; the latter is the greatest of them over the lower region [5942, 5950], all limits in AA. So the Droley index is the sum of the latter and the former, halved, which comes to 0.539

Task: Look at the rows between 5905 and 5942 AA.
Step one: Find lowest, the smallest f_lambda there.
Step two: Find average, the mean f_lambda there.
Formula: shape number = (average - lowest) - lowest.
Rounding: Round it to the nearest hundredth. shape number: -1.53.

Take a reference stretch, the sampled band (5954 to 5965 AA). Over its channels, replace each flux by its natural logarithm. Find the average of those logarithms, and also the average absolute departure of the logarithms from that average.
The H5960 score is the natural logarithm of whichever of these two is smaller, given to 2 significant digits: -3.3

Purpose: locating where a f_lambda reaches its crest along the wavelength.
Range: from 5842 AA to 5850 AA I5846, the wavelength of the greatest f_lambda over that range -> 5844.91 AA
